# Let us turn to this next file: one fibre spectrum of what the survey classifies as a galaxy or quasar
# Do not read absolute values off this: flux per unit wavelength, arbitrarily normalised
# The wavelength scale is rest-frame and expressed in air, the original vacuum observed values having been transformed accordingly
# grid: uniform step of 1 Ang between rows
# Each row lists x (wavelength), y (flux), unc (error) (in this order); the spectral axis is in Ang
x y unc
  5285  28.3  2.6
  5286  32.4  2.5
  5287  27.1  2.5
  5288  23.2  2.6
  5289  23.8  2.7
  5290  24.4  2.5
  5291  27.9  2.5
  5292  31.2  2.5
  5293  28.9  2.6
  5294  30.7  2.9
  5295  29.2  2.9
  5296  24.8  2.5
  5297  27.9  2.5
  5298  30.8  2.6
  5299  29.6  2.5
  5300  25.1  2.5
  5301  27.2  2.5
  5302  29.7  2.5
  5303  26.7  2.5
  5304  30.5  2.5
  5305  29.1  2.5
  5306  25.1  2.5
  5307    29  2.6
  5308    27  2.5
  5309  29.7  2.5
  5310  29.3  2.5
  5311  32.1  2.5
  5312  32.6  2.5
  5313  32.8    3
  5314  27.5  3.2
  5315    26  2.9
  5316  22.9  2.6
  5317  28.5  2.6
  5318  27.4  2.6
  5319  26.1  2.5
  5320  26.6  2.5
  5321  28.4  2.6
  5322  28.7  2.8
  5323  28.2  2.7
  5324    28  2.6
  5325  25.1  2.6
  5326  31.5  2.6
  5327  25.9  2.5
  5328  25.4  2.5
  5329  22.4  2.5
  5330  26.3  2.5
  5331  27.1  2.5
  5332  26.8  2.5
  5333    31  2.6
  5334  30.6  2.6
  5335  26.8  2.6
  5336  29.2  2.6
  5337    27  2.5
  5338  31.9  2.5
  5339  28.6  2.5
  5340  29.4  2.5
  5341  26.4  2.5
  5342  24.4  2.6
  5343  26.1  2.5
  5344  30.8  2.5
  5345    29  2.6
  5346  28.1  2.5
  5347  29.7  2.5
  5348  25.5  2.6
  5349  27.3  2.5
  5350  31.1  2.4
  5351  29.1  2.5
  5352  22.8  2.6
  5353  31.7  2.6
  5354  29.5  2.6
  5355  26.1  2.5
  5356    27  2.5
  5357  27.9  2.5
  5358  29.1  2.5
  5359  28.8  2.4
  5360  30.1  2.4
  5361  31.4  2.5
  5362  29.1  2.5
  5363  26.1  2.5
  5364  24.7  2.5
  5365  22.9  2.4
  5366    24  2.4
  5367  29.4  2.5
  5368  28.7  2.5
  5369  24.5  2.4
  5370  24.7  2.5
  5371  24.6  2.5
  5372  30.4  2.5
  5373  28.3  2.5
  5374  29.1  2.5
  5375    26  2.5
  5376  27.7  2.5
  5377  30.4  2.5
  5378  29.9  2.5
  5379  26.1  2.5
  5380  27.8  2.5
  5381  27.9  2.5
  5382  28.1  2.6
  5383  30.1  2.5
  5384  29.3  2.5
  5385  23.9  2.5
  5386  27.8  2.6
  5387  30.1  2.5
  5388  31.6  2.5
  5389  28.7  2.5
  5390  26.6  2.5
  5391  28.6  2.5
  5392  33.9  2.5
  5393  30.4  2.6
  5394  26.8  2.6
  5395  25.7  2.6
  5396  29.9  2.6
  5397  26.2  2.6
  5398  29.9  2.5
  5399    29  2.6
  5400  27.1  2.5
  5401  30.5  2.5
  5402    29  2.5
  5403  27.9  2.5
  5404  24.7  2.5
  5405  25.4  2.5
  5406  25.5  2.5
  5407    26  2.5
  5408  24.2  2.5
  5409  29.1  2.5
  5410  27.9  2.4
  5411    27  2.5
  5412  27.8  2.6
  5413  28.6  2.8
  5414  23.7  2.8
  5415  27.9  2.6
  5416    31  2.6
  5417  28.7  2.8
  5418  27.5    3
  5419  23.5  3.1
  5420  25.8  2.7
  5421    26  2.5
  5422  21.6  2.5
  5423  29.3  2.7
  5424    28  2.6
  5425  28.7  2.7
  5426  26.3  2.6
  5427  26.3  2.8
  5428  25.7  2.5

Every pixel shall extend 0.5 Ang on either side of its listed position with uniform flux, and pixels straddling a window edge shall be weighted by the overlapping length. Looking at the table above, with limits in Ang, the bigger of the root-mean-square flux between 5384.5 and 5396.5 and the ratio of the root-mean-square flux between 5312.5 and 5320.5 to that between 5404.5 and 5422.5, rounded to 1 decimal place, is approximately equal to 28.8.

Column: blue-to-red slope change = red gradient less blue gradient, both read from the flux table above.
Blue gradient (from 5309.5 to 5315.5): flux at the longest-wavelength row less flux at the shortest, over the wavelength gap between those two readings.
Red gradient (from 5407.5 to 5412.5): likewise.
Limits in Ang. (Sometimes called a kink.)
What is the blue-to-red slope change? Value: 1.6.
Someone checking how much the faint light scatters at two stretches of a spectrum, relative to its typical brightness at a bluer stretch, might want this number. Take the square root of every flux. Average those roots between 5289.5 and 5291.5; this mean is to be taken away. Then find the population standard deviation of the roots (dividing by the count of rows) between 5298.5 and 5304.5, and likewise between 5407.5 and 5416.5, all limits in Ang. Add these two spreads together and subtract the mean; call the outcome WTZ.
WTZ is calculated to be -4.72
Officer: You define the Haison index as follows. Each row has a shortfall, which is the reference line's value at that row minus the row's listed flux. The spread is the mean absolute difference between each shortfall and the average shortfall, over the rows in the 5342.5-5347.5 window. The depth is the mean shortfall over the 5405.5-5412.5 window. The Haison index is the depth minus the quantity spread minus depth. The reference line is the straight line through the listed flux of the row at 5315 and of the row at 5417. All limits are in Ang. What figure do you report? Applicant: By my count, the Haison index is 2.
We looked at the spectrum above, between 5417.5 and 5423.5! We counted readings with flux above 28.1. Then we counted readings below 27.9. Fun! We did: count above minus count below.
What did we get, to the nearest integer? -4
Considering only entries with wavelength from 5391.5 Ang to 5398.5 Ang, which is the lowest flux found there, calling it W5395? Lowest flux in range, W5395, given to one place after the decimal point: 25.7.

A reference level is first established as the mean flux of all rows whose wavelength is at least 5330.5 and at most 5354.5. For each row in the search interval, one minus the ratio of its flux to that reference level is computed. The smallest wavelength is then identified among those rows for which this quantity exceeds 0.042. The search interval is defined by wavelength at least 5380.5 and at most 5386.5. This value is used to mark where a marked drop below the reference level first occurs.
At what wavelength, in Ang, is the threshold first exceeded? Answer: 5385 Ang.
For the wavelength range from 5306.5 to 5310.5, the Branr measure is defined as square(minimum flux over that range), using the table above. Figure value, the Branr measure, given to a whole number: 729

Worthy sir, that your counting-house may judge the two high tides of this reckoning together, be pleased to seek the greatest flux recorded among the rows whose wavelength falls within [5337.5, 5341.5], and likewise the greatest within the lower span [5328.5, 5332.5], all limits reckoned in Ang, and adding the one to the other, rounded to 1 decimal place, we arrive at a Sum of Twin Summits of 59.0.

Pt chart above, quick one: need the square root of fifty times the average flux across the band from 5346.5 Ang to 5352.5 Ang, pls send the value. 37.1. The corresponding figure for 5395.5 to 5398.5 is 37.9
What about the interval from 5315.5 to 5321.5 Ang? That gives 36.5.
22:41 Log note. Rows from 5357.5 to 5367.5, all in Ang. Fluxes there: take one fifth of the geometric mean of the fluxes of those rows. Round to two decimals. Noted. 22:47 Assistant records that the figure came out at 5.48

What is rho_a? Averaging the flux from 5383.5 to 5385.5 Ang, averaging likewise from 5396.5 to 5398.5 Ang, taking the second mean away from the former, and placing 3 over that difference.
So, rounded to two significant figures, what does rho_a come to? -2.1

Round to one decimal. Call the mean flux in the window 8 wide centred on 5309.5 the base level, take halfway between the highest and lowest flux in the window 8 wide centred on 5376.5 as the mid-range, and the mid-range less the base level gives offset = -1.5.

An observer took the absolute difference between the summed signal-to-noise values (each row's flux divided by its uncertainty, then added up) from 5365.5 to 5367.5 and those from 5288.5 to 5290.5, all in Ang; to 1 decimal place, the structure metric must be 3.2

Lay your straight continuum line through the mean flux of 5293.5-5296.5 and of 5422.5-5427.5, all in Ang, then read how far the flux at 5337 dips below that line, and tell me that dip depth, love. 1.1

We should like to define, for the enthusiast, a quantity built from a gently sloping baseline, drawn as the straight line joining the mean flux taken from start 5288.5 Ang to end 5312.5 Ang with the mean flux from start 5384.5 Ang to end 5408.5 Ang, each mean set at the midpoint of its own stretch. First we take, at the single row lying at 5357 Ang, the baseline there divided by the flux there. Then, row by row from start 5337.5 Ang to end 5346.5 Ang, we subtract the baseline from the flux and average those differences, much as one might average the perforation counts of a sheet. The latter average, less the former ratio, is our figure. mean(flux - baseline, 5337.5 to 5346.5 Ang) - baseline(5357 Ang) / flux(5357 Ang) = -0.9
